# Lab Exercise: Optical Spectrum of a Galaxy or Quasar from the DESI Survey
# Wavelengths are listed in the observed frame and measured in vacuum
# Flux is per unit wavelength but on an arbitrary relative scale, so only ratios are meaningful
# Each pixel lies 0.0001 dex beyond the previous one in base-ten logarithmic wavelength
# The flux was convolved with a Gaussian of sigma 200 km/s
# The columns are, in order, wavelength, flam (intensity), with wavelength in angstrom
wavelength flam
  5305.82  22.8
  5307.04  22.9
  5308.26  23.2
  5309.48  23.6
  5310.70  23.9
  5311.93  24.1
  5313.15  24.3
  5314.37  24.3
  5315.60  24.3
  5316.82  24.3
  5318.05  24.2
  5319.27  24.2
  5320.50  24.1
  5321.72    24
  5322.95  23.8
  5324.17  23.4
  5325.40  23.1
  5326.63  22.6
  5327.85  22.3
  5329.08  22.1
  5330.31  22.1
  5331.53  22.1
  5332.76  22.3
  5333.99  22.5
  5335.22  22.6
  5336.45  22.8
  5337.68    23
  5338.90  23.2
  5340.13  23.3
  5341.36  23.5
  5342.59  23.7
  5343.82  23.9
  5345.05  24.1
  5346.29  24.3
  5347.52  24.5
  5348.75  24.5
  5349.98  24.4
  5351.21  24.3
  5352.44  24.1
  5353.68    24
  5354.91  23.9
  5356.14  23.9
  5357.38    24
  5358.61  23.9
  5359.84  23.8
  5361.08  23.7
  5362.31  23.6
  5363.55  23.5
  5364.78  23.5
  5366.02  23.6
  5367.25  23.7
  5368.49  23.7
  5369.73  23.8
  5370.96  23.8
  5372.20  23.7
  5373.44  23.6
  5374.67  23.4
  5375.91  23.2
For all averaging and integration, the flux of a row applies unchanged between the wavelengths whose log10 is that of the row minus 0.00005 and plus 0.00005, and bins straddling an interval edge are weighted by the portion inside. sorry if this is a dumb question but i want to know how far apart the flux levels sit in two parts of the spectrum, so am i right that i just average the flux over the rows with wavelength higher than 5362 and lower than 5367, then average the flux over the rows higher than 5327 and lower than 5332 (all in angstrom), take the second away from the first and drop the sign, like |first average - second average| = 1.4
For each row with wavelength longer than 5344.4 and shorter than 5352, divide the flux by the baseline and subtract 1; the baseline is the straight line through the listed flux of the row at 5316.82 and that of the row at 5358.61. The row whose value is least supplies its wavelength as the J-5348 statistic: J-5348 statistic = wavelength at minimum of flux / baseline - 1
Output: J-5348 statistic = 5345.05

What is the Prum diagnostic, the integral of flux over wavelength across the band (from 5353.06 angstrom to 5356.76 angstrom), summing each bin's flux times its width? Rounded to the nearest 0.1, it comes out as 88.5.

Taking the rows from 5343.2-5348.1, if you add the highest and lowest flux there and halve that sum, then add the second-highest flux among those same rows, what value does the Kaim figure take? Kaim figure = 48.5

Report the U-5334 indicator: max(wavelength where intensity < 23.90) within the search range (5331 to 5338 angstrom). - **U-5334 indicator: 5337.68 angstrom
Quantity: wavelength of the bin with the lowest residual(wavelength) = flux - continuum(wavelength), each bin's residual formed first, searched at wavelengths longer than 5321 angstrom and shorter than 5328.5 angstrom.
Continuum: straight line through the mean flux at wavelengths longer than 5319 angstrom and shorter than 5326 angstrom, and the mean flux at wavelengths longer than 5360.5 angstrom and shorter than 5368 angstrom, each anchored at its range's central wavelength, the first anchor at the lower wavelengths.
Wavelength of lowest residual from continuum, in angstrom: 5327.85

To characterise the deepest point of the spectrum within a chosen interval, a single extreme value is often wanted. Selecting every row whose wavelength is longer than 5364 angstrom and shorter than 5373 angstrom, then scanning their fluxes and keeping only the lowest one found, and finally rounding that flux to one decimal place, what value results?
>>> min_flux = 23.5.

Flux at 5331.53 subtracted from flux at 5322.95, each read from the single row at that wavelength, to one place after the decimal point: 1.7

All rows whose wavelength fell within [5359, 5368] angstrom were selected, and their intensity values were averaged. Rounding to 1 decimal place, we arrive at 23.6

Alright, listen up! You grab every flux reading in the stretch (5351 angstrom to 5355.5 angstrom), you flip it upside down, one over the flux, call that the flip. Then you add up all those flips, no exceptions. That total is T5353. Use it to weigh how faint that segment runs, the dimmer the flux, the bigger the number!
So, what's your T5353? 0.166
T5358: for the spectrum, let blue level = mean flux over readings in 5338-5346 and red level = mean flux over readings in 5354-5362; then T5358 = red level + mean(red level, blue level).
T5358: 47.6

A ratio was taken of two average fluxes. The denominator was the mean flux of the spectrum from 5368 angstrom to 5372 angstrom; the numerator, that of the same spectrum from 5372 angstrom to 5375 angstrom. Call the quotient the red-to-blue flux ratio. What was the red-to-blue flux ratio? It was 0.99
